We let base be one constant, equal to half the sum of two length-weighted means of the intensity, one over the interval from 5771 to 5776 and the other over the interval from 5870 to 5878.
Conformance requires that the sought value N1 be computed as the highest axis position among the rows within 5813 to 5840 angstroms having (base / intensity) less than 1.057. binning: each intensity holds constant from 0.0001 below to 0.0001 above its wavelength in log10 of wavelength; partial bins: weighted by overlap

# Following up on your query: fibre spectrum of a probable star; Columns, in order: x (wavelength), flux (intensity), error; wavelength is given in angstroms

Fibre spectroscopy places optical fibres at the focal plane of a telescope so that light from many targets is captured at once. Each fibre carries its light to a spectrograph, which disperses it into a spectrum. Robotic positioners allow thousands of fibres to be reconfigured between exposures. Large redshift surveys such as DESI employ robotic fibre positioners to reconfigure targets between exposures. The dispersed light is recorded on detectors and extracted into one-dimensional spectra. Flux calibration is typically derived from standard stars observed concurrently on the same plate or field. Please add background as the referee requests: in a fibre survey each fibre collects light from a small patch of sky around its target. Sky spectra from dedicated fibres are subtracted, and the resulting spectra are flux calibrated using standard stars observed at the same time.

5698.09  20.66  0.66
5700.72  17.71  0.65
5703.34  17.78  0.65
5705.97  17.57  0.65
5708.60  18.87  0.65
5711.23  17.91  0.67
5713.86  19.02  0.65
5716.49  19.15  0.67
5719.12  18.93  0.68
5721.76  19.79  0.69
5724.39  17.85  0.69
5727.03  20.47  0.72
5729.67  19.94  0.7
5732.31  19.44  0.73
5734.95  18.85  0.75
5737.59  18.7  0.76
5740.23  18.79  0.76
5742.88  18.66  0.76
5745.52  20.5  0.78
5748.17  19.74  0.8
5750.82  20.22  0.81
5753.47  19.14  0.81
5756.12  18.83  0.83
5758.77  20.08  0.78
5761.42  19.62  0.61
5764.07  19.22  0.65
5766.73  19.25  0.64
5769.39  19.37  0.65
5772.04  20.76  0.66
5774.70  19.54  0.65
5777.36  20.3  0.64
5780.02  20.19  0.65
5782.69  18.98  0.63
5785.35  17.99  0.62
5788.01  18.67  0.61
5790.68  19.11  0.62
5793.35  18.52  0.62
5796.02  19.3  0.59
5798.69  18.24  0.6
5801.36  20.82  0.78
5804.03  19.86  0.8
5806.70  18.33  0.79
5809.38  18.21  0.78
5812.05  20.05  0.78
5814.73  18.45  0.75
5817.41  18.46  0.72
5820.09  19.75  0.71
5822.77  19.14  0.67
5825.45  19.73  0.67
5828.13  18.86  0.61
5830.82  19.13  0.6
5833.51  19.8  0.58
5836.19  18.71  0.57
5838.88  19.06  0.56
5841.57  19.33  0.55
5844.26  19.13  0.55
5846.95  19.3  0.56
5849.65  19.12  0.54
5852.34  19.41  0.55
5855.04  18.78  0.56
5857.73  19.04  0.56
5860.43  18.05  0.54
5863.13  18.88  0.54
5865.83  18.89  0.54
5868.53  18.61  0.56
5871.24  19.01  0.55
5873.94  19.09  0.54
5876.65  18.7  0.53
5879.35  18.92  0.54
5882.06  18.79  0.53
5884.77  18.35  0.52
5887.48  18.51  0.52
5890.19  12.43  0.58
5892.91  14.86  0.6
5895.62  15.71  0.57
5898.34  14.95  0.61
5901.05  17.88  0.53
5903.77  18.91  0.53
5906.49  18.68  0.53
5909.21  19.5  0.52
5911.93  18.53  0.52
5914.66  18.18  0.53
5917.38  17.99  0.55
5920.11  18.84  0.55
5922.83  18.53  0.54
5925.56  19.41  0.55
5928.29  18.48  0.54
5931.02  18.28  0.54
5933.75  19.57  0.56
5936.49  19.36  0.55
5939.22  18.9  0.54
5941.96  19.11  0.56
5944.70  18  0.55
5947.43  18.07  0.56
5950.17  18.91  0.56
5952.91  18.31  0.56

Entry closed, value 5838.88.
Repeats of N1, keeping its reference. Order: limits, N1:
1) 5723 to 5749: 5748.17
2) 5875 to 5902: 5887.48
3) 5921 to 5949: 5941.96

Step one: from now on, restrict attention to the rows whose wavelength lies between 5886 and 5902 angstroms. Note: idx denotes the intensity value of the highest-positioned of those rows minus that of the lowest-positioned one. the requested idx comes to -0.63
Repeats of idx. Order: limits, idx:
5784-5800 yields 0.25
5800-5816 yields -2.37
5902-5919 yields -0.92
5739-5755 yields 0.35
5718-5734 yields 0.51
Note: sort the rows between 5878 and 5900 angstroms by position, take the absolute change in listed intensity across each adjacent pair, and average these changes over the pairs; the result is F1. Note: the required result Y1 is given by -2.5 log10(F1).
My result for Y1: -0.5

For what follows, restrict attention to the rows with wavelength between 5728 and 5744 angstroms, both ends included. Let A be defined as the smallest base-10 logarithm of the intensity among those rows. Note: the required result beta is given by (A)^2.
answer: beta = 1.62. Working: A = 1.27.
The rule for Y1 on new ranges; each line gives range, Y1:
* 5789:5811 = -0.1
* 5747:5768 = 0.6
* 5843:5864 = 0.8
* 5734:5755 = 0.5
